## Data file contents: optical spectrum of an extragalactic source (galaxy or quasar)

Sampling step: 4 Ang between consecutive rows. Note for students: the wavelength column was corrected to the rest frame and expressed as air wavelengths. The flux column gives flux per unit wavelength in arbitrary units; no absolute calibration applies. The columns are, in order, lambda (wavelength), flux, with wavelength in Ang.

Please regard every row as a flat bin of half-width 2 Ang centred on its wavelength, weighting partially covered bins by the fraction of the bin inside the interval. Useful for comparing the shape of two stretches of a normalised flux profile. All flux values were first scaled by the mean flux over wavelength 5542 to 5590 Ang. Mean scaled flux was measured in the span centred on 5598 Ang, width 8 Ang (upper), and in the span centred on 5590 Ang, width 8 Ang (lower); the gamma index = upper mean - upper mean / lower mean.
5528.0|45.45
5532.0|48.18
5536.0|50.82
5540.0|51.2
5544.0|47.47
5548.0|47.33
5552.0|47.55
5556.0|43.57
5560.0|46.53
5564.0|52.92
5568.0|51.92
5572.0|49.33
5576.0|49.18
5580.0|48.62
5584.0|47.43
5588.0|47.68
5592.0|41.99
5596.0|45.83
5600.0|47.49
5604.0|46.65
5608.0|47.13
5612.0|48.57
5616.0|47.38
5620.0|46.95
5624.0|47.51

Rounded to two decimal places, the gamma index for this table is -0.07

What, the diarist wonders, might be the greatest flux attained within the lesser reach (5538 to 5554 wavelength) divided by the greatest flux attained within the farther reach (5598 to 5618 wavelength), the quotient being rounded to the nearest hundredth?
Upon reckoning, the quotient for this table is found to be 1.05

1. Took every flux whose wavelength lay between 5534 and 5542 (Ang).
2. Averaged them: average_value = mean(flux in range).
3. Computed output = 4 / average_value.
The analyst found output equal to 0.078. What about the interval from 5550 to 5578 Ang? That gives 0.082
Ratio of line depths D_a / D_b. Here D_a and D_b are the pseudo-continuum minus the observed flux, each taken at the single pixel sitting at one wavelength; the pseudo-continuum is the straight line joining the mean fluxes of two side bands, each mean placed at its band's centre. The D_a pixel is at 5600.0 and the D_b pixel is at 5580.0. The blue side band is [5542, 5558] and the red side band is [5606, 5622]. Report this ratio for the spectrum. 0.1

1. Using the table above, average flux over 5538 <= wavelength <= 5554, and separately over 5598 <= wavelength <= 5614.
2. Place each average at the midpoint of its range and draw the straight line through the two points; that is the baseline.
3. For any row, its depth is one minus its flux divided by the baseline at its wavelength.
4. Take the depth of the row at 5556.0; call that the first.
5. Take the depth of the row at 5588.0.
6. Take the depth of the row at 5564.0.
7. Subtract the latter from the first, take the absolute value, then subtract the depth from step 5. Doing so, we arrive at 0.20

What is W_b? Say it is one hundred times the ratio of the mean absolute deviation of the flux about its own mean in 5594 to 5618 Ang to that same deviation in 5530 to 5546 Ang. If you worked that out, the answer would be 40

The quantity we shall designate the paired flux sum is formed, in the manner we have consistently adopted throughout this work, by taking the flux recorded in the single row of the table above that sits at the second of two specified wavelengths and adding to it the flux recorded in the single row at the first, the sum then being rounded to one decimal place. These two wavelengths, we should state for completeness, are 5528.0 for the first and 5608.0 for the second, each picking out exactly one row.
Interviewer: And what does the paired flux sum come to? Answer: 92.6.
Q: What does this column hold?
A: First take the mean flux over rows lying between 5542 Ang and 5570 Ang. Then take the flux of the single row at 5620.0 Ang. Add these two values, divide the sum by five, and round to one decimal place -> 19.0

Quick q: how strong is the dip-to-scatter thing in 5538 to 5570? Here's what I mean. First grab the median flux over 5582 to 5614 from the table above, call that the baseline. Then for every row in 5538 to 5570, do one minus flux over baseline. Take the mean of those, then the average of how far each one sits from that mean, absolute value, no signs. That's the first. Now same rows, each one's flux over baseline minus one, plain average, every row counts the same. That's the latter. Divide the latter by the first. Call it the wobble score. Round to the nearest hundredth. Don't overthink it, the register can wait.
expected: 0.49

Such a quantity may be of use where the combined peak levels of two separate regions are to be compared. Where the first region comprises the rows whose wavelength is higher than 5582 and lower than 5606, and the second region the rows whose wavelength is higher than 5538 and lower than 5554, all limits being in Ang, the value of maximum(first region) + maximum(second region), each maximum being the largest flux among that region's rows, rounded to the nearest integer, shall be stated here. 99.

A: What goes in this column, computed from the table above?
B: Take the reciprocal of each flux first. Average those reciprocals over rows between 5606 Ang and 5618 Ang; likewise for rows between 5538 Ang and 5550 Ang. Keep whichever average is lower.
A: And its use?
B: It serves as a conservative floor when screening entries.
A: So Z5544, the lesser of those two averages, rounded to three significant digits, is 0.0206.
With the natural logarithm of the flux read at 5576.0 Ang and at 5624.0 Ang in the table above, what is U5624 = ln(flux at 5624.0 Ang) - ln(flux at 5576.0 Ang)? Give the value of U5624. -0.035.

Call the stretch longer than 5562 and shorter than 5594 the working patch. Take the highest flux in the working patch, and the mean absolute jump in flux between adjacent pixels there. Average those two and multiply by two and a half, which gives 68.2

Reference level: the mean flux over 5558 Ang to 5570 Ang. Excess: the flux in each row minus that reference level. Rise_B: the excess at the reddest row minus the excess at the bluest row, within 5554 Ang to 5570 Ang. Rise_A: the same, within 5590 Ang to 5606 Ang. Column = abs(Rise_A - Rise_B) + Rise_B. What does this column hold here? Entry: 12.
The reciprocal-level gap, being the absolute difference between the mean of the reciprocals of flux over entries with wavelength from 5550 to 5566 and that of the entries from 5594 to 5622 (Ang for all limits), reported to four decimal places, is 0.0001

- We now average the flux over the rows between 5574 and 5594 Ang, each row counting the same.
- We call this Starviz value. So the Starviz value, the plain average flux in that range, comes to 47.0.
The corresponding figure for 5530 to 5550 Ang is 49.0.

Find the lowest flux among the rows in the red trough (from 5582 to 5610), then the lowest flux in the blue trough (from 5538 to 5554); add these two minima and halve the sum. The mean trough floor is 44.7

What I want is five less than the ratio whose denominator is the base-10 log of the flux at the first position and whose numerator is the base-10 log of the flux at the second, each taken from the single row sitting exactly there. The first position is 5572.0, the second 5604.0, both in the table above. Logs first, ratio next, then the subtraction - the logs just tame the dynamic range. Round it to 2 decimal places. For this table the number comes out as -4.01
